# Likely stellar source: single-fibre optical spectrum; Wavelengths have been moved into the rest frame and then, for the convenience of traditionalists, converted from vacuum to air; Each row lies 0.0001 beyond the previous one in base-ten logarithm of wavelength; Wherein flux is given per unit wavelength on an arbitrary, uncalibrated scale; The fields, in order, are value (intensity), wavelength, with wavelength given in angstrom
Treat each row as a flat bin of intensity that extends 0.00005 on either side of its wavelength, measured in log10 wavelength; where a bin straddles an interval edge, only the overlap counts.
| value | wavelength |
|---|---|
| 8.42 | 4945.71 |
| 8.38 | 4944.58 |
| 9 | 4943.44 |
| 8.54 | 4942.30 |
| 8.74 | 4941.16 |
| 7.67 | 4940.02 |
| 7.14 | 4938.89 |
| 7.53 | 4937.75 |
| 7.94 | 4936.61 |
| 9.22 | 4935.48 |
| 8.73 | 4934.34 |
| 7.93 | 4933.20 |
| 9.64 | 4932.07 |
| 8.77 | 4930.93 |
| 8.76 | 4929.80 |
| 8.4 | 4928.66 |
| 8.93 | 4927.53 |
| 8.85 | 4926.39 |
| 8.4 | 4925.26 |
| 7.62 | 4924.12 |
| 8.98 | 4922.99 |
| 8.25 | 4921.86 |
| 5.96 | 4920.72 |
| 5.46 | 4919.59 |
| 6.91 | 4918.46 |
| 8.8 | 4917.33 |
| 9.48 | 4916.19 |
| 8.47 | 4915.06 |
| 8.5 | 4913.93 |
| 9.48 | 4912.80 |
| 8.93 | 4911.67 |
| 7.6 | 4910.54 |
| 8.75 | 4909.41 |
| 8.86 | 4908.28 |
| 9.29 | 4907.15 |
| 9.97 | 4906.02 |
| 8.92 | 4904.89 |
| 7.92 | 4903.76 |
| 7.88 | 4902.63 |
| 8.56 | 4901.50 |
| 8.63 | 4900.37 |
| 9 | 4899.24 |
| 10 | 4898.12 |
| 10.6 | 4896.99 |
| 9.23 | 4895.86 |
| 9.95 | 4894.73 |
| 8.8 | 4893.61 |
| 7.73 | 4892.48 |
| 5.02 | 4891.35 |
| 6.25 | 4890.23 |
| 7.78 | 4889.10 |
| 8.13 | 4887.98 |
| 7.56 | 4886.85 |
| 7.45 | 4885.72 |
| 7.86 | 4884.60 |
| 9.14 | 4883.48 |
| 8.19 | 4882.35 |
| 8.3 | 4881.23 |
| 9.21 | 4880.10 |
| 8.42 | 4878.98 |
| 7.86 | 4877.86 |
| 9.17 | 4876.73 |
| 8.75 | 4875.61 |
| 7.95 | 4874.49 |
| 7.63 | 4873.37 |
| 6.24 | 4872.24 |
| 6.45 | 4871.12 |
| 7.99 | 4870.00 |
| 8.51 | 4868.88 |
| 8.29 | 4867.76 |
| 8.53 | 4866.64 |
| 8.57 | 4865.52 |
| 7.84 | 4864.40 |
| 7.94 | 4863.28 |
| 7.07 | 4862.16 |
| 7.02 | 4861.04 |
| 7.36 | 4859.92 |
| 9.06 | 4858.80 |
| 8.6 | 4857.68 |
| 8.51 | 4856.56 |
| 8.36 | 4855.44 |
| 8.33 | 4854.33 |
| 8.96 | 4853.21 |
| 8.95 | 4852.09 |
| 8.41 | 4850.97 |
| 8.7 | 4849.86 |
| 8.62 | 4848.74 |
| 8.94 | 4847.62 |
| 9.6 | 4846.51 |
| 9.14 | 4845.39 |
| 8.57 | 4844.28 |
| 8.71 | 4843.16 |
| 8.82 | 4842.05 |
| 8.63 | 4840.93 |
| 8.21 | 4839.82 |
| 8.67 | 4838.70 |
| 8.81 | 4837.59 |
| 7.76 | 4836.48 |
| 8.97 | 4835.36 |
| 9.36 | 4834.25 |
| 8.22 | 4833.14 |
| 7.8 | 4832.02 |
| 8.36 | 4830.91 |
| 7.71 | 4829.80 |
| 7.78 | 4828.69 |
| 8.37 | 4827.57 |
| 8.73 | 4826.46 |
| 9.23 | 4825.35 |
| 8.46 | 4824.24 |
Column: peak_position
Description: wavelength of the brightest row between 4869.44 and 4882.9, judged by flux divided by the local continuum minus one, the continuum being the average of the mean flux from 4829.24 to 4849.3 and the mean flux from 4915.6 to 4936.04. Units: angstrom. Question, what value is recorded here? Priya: 4880.10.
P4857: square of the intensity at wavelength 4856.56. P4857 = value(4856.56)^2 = 72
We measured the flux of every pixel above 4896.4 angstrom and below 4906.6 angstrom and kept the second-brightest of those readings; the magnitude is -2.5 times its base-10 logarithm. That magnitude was -2.50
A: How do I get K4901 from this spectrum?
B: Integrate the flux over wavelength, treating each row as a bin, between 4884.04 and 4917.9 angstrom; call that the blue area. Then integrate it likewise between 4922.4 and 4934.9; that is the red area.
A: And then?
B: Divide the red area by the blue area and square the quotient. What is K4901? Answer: 0.14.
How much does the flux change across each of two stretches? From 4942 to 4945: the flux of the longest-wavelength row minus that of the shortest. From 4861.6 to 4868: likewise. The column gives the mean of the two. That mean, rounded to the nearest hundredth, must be 0.53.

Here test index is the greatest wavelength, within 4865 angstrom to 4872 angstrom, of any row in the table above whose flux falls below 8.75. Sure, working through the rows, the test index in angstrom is 4871.12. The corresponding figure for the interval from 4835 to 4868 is 4867.76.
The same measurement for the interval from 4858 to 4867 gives 4866.64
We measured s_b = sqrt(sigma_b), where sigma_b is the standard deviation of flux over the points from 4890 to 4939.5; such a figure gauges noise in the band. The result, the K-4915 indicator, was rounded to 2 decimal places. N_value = 1.08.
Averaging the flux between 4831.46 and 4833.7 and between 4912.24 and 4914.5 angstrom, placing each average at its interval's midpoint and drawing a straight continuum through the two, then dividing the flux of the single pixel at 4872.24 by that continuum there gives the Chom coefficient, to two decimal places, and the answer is 0.73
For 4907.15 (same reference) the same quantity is 1.04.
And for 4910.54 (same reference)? 0.85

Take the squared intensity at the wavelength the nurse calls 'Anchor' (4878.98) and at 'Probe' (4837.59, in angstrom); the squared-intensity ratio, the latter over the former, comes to 1.1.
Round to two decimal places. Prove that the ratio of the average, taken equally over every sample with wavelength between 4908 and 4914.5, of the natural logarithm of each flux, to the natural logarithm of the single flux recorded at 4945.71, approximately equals 1.01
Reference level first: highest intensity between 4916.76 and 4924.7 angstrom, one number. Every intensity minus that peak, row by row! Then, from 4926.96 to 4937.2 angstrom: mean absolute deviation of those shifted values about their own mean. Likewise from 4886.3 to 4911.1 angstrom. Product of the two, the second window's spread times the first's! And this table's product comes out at 0.39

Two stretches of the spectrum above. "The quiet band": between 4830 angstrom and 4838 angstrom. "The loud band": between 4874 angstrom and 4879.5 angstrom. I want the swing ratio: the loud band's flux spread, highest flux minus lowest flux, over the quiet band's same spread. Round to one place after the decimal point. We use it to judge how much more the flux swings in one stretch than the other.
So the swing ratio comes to 0.8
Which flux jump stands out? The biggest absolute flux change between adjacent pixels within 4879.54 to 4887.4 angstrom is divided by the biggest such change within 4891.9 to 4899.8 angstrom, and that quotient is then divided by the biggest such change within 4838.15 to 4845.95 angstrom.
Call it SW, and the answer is 1.64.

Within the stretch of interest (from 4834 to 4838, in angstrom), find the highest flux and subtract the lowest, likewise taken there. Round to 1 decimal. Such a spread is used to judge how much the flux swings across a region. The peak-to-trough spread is 1.6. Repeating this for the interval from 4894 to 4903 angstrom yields 2.7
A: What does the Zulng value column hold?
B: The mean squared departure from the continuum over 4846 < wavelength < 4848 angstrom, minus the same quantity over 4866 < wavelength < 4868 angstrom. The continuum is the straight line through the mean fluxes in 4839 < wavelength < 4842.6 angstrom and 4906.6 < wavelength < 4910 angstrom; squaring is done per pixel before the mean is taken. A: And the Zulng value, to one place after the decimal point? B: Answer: 0.5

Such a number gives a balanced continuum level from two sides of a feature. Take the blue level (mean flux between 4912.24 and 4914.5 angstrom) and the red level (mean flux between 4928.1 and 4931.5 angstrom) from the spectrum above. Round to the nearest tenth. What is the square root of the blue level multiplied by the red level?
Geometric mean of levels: 8.8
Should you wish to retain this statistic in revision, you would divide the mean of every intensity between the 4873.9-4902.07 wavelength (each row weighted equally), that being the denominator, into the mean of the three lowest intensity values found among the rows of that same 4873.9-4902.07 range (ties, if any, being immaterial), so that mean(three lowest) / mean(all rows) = 0.74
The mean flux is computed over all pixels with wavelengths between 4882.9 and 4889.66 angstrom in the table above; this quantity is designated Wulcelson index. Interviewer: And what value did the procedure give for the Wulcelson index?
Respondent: 7.99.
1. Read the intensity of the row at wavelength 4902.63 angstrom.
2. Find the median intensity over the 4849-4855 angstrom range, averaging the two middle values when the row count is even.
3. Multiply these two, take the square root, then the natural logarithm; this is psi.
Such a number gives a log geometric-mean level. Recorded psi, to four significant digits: 2.114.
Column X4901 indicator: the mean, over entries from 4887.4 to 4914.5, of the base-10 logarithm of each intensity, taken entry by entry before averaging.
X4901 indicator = 0.928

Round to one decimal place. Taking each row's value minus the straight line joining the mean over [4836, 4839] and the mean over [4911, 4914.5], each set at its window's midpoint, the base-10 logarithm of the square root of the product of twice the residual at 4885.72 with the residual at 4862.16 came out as 0.3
